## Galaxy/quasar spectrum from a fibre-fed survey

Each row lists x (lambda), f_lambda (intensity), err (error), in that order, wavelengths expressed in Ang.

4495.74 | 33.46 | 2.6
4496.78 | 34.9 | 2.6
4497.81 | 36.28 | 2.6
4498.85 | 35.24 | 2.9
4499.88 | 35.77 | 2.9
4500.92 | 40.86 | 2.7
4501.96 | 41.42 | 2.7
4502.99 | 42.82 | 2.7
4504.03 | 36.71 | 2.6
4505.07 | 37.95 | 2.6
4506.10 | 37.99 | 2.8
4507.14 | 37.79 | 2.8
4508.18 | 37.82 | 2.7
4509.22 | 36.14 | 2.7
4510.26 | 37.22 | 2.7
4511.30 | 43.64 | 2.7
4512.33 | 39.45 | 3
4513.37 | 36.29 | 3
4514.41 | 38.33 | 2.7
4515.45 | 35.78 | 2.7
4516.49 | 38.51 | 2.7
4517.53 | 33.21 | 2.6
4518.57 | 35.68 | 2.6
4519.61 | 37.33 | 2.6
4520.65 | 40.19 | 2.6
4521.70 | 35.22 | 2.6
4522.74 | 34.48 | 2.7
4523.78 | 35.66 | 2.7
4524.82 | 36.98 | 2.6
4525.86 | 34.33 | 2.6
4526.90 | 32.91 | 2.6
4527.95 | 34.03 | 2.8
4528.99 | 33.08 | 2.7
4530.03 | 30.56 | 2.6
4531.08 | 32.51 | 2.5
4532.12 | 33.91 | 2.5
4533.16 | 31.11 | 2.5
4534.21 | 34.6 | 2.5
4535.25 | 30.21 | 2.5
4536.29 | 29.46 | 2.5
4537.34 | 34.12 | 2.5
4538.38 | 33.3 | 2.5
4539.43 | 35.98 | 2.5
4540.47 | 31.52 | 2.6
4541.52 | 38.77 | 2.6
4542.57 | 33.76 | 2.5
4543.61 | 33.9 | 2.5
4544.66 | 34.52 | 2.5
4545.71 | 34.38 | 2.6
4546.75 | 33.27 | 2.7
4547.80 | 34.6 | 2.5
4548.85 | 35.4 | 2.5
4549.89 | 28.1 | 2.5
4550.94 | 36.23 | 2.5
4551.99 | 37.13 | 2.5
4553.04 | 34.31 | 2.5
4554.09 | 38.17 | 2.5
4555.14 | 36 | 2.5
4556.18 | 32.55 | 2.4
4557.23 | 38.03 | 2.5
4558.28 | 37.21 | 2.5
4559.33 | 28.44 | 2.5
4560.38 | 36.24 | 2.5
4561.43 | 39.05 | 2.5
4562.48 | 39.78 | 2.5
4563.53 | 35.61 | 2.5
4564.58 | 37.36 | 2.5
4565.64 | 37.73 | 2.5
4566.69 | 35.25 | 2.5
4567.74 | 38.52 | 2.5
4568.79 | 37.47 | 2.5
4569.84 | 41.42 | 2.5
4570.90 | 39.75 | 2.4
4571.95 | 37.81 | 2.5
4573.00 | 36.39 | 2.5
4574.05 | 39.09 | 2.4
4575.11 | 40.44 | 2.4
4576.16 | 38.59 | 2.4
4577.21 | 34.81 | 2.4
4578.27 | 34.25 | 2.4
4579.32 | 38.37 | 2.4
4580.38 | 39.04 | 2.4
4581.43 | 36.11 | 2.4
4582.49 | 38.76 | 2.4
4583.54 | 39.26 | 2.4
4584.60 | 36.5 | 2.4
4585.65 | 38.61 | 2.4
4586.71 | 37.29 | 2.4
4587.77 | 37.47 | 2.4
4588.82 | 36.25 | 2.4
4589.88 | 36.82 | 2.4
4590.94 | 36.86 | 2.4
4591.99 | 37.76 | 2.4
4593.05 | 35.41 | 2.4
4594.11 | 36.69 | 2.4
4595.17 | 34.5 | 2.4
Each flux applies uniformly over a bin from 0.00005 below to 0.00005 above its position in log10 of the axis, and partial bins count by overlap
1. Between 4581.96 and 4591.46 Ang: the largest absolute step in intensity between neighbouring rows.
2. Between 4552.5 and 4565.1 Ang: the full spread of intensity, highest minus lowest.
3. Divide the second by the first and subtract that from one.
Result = -3.1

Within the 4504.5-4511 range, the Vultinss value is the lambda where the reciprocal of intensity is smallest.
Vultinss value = 4506.10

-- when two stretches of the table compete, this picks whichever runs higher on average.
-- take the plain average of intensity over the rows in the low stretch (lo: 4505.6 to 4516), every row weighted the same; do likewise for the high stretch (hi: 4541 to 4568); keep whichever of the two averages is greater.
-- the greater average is 38.0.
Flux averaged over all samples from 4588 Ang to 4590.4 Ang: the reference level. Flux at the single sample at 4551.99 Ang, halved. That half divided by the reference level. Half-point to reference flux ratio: 0.51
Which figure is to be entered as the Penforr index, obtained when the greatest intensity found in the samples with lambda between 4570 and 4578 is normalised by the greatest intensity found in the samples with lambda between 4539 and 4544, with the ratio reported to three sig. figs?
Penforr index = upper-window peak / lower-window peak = 1.04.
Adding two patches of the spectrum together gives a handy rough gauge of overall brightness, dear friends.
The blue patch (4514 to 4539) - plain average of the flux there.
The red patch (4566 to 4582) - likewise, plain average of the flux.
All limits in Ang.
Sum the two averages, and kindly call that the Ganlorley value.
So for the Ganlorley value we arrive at 72.2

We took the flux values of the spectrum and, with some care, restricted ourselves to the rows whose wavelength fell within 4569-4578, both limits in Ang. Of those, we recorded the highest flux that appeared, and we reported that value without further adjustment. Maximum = 41.42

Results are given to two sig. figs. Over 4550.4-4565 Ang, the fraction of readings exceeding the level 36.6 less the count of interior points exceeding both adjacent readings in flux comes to -3.5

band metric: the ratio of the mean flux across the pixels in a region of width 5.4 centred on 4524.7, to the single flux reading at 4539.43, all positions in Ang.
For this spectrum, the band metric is 0.97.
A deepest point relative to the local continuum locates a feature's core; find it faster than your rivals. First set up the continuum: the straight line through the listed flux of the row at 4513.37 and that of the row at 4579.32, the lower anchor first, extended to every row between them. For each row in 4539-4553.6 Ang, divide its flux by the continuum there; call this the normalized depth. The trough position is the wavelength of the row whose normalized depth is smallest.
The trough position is 4549.89 Ang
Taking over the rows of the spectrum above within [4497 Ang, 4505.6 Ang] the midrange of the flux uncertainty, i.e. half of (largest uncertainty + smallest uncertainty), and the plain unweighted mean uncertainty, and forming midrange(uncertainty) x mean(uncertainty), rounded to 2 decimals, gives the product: 7.46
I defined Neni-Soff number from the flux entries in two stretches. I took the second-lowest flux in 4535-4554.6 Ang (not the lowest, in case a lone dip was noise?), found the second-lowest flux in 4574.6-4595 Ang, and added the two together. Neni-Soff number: 64.3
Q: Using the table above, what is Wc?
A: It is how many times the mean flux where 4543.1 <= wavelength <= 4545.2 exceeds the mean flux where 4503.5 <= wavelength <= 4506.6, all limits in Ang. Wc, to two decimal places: 0.91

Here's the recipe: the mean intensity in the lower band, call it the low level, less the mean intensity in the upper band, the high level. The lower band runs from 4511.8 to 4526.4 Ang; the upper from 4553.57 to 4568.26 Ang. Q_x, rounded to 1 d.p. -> 0.1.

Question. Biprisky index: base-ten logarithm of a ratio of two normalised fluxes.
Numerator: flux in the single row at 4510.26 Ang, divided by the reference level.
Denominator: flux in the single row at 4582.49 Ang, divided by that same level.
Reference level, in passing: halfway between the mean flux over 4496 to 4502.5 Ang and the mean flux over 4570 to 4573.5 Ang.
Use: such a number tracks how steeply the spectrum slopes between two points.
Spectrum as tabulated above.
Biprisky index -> -0.018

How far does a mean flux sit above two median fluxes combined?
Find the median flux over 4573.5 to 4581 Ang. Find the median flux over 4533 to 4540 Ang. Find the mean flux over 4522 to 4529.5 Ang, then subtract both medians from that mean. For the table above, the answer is -37.4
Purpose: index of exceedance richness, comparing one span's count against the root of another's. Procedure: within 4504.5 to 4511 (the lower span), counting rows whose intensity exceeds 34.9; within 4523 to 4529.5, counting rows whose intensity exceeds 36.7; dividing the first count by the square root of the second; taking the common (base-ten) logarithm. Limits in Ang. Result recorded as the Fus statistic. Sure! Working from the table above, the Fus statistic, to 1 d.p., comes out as 0.8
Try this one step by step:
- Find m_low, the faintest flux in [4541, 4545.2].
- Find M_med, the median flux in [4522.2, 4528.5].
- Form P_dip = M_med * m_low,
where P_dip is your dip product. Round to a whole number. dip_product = 1162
